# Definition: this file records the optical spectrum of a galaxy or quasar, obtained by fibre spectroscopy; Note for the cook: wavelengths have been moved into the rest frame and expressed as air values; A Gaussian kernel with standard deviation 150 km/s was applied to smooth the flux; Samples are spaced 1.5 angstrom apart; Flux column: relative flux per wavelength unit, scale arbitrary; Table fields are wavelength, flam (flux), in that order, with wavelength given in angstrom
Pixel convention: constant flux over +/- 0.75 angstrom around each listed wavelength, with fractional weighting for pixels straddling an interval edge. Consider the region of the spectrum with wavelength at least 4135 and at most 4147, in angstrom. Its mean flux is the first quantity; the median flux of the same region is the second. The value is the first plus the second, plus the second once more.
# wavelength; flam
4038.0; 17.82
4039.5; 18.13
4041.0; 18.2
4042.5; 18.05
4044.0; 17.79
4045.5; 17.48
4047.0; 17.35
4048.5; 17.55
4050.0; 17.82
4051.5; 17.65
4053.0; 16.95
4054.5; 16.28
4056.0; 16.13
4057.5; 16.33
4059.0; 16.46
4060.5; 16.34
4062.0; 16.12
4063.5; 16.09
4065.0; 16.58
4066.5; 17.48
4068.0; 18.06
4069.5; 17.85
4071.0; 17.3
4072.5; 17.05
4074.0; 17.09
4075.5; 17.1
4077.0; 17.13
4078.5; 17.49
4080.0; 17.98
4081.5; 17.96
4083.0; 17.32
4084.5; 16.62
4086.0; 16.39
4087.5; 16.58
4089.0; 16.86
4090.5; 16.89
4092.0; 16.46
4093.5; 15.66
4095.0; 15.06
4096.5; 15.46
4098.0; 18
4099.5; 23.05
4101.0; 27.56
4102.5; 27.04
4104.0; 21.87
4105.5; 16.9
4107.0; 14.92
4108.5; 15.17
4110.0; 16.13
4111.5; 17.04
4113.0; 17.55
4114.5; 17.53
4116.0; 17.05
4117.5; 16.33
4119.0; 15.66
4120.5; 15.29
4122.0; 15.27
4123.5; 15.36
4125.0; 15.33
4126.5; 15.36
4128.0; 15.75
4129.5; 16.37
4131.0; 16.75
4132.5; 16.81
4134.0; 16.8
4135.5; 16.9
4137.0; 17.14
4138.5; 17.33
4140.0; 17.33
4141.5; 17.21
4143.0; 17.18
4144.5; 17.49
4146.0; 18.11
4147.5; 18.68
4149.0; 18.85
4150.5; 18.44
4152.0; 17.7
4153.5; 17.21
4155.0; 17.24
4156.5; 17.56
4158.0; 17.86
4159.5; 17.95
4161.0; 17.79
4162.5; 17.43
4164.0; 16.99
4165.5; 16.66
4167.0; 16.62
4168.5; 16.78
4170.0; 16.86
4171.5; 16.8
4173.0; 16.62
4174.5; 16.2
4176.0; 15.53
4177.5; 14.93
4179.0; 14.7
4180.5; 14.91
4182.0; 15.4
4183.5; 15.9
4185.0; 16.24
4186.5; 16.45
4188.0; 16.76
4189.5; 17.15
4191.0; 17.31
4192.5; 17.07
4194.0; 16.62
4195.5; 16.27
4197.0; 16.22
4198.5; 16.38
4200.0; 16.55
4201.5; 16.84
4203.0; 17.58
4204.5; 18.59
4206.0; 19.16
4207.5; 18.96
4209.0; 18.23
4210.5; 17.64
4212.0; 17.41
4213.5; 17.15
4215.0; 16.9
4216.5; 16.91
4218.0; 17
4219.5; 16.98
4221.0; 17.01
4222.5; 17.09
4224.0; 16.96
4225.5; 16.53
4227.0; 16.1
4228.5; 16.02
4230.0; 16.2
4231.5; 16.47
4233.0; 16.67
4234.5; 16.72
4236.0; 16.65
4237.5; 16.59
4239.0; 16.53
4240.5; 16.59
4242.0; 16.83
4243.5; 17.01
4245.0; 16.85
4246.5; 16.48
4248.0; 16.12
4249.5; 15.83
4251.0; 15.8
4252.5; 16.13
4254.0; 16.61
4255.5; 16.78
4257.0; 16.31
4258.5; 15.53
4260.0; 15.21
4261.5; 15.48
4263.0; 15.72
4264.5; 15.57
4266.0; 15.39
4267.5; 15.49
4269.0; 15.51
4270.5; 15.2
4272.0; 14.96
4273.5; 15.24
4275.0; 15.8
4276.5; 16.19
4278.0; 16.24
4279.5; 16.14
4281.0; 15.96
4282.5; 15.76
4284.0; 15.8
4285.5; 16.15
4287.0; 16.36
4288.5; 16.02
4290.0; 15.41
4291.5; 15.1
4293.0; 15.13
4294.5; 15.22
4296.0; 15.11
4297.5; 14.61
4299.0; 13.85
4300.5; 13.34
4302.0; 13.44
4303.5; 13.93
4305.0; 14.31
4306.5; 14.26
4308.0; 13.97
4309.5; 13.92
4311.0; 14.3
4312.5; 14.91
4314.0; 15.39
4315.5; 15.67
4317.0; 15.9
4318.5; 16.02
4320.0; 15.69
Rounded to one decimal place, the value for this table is 51.9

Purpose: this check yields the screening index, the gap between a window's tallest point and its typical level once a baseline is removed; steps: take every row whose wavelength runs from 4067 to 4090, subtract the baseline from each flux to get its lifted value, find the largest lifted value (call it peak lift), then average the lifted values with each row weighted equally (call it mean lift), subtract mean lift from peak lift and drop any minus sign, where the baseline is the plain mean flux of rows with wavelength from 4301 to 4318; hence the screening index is 0.81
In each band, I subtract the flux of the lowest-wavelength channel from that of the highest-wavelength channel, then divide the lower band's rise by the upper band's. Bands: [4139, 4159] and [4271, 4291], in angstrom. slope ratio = 1.2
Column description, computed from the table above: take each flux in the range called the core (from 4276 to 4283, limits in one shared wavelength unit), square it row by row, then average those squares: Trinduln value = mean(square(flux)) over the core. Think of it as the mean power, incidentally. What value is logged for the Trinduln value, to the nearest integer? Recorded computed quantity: 258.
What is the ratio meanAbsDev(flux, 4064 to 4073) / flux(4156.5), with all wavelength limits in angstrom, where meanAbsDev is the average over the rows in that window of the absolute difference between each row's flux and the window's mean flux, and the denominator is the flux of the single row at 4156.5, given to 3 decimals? 0.023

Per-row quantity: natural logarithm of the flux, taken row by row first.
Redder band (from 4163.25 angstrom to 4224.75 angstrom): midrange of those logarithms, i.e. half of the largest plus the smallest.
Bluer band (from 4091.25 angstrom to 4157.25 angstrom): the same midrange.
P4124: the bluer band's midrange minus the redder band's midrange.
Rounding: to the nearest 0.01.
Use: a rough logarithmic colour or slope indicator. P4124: 0.19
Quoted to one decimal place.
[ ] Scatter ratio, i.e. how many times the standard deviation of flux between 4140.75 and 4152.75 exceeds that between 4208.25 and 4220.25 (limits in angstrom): 1.4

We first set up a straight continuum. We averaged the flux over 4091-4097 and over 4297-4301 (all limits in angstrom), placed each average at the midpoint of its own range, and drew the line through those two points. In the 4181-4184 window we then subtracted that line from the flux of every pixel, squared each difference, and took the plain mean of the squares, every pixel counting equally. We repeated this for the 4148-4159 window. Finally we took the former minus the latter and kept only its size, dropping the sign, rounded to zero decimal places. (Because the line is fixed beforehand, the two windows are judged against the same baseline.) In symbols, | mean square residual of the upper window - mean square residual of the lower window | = 7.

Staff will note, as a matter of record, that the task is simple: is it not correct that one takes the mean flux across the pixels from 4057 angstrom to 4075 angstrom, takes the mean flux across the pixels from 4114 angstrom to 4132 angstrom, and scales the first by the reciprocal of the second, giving 1.06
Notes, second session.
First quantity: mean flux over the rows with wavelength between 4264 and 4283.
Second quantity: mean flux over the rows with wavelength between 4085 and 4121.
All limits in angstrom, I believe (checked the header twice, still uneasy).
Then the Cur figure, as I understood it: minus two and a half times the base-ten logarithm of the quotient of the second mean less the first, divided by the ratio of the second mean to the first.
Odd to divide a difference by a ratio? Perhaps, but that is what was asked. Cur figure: -0.68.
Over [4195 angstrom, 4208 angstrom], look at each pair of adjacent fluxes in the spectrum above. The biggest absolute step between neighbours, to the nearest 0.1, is 1.0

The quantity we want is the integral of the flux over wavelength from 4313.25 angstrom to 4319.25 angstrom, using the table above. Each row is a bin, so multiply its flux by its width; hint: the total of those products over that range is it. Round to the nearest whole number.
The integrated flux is 94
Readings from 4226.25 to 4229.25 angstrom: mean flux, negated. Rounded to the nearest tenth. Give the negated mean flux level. -16.1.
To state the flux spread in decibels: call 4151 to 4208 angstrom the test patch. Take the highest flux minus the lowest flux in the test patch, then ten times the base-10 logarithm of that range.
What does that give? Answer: 6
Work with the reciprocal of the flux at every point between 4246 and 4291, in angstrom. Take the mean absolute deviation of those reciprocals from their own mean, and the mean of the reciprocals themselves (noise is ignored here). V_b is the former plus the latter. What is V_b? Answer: 0.0647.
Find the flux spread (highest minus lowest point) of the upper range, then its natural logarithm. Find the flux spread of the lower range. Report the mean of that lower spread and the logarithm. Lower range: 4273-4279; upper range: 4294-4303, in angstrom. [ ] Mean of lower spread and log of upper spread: 0.82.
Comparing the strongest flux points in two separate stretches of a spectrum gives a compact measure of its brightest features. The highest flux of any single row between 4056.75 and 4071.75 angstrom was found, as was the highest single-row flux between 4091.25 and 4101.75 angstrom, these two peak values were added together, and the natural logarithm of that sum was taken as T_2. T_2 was 3.82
